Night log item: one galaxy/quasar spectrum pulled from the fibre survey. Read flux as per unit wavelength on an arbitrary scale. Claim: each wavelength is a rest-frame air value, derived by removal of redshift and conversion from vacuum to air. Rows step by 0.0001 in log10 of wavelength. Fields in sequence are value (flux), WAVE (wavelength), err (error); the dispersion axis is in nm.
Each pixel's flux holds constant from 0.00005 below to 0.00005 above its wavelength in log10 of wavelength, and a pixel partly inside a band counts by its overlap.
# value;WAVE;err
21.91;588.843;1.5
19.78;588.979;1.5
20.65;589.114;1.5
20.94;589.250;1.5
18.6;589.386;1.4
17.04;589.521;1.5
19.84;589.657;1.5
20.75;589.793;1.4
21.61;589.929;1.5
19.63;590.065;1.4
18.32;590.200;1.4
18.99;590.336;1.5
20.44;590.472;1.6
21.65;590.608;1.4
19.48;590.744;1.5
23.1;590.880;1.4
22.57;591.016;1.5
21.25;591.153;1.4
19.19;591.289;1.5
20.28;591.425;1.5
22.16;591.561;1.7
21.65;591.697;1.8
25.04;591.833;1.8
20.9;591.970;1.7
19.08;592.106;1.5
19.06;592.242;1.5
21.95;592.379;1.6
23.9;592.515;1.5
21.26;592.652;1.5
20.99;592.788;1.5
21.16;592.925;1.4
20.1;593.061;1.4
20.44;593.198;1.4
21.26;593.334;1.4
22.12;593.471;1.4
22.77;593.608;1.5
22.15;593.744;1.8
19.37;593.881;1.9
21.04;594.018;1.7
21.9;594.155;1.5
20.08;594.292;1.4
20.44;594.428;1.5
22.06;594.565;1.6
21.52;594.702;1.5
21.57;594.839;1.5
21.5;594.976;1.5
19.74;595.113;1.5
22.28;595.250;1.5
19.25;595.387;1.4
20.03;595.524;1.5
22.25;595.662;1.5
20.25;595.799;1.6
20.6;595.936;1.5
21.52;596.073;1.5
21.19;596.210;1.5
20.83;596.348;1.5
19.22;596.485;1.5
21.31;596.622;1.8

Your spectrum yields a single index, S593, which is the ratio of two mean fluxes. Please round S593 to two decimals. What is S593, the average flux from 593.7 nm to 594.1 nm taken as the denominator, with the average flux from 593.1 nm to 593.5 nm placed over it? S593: 1.02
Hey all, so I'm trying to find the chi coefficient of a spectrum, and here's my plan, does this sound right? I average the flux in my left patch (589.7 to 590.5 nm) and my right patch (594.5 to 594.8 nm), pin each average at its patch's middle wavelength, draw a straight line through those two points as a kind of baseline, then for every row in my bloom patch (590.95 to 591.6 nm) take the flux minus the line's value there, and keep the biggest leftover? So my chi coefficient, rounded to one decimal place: 2.3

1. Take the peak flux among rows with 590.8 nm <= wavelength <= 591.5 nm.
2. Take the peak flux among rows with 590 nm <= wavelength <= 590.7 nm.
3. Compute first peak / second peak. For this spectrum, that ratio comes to 1.07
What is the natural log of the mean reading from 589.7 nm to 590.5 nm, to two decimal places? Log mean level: 2.99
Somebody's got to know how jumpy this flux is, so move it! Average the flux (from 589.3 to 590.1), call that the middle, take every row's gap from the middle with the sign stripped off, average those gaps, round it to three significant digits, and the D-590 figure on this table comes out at 1.17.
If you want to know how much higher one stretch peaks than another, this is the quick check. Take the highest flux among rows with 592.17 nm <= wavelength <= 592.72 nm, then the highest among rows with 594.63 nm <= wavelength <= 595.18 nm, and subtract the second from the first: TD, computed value 2.3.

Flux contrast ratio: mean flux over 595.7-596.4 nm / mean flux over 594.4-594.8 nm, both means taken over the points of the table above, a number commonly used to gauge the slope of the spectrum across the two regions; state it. 0.98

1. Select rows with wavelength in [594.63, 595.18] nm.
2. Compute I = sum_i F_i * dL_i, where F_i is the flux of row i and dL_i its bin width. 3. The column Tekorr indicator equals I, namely 11.6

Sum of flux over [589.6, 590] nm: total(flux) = 62.2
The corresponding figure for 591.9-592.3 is 59.0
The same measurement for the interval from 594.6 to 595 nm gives 64.6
